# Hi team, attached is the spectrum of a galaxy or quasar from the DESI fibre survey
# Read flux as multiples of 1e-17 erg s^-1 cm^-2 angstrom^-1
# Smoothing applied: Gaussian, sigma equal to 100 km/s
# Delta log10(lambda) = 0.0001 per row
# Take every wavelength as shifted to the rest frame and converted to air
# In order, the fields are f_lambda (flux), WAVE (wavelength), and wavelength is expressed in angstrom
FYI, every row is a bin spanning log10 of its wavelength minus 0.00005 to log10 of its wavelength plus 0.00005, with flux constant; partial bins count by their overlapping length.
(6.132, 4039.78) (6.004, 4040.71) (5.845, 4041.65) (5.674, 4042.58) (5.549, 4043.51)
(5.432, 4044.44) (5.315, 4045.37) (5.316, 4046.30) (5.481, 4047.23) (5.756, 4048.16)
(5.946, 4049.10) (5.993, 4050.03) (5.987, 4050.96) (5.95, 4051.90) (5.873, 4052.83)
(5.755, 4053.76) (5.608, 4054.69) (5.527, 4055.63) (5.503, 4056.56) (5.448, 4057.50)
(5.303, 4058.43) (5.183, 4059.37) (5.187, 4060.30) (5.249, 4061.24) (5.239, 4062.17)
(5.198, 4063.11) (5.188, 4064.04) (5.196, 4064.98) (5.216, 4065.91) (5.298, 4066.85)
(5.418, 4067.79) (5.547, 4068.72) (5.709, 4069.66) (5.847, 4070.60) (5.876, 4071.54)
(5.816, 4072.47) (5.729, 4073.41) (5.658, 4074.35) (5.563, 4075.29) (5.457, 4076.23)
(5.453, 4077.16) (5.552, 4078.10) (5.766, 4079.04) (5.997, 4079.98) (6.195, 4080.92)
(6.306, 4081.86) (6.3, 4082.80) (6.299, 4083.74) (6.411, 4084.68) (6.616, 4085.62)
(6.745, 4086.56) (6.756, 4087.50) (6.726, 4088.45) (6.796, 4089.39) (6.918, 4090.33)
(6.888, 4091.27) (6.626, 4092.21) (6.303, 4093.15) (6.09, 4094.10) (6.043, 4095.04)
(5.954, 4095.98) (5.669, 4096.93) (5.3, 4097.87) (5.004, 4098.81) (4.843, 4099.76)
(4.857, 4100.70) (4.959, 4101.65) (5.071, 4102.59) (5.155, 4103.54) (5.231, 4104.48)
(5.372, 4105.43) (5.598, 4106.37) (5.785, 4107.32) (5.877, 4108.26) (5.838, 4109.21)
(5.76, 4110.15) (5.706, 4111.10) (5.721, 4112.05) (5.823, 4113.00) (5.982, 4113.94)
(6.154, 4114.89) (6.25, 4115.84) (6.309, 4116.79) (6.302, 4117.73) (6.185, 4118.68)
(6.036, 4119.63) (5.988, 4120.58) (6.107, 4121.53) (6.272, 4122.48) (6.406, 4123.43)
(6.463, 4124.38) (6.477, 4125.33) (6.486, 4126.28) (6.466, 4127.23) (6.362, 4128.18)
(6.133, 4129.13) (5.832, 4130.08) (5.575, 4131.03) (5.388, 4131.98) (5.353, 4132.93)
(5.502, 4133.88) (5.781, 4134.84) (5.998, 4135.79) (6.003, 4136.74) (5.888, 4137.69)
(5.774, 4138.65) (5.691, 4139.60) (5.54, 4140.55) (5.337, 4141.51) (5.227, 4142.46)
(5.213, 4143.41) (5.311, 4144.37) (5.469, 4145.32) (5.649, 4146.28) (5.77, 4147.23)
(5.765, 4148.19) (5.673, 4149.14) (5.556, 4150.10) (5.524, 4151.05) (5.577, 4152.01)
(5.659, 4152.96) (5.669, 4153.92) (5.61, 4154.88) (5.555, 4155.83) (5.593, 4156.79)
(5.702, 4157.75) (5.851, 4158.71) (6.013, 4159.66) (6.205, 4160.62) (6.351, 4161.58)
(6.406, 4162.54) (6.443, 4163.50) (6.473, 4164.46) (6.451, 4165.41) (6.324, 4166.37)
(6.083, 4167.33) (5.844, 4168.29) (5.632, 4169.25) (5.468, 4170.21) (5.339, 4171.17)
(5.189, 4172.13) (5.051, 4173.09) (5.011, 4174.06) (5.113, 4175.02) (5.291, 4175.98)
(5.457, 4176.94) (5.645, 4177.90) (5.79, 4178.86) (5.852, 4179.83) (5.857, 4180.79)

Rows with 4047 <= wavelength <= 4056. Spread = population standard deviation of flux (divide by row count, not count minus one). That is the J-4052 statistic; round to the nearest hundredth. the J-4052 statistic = 0.18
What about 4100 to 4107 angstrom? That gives 0.23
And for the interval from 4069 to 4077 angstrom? 0.14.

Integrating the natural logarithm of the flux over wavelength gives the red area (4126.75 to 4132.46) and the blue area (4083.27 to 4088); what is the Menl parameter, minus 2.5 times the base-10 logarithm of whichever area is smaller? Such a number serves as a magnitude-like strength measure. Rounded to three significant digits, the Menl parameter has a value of -2.37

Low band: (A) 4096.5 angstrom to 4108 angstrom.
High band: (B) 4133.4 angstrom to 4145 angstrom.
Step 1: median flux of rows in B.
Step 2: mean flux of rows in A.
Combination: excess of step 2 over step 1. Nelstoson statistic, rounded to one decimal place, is -0.4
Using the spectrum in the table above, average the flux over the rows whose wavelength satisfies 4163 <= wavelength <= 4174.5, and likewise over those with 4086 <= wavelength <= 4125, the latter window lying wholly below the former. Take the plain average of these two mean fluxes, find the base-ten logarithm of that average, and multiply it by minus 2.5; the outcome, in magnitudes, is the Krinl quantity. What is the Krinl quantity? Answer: -1.92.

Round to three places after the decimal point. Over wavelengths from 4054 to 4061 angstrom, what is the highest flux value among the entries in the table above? 5.608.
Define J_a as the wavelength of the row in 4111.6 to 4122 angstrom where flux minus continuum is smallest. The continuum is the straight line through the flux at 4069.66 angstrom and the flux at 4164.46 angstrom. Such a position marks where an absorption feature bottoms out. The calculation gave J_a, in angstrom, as 4112.05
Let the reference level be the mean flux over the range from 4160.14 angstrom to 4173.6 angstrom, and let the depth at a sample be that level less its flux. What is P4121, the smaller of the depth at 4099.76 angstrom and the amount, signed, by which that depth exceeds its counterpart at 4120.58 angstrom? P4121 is 1.1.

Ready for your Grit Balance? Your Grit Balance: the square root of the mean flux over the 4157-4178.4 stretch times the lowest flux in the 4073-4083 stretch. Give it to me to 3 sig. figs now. 5.62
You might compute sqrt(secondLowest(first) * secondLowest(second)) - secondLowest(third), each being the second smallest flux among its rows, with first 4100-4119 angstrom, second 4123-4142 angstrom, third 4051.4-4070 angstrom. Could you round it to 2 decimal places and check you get -0.03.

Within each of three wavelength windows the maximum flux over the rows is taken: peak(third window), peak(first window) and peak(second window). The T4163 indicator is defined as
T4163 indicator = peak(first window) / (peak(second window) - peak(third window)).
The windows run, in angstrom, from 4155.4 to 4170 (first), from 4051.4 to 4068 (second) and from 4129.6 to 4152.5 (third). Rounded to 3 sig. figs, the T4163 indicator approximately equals -122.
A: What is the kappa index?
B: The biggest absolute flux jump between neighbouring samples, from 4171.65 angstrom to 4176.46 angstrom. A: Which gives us 0.178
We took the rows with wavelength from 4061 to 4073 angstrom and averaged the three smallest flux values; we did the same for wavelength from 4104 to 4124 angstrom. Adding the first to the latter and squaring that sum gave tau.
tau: 112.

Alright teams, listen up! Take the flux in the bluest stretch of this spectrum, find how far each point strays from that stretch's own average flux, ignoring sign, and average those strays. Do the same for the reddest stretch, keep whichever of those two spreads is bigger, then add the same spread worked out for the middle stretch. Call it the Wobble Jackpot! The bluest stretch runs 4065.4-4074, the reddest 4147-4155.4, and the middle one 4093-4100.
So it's 0.66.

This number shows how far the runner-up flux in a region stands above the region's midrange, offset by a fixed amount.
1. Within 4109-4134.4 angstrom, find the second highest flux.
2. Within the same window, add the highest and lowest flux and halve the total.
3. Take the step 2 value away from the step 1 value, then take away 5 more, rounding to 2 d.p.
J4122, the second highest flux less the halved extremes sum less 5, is -4.44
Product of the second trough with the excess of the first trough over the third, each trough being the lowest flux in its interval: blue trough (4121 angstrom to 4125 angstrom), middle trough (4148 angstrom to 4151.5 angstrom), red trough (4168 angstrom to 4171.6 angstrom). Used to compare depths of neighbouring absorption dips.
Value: 4.2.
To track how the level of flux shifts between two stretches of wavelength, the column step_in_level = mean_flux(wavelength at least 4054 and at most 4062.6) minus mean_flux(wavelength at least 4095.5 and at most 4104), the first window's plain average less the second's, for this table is 0.2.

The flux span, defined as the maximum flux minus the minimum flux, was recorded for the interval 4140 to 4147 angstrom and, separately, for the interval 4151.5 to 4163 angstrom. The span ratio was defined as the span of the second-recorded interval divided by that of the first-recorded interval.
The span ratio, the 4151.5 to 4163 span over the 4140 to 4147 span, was 2.0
